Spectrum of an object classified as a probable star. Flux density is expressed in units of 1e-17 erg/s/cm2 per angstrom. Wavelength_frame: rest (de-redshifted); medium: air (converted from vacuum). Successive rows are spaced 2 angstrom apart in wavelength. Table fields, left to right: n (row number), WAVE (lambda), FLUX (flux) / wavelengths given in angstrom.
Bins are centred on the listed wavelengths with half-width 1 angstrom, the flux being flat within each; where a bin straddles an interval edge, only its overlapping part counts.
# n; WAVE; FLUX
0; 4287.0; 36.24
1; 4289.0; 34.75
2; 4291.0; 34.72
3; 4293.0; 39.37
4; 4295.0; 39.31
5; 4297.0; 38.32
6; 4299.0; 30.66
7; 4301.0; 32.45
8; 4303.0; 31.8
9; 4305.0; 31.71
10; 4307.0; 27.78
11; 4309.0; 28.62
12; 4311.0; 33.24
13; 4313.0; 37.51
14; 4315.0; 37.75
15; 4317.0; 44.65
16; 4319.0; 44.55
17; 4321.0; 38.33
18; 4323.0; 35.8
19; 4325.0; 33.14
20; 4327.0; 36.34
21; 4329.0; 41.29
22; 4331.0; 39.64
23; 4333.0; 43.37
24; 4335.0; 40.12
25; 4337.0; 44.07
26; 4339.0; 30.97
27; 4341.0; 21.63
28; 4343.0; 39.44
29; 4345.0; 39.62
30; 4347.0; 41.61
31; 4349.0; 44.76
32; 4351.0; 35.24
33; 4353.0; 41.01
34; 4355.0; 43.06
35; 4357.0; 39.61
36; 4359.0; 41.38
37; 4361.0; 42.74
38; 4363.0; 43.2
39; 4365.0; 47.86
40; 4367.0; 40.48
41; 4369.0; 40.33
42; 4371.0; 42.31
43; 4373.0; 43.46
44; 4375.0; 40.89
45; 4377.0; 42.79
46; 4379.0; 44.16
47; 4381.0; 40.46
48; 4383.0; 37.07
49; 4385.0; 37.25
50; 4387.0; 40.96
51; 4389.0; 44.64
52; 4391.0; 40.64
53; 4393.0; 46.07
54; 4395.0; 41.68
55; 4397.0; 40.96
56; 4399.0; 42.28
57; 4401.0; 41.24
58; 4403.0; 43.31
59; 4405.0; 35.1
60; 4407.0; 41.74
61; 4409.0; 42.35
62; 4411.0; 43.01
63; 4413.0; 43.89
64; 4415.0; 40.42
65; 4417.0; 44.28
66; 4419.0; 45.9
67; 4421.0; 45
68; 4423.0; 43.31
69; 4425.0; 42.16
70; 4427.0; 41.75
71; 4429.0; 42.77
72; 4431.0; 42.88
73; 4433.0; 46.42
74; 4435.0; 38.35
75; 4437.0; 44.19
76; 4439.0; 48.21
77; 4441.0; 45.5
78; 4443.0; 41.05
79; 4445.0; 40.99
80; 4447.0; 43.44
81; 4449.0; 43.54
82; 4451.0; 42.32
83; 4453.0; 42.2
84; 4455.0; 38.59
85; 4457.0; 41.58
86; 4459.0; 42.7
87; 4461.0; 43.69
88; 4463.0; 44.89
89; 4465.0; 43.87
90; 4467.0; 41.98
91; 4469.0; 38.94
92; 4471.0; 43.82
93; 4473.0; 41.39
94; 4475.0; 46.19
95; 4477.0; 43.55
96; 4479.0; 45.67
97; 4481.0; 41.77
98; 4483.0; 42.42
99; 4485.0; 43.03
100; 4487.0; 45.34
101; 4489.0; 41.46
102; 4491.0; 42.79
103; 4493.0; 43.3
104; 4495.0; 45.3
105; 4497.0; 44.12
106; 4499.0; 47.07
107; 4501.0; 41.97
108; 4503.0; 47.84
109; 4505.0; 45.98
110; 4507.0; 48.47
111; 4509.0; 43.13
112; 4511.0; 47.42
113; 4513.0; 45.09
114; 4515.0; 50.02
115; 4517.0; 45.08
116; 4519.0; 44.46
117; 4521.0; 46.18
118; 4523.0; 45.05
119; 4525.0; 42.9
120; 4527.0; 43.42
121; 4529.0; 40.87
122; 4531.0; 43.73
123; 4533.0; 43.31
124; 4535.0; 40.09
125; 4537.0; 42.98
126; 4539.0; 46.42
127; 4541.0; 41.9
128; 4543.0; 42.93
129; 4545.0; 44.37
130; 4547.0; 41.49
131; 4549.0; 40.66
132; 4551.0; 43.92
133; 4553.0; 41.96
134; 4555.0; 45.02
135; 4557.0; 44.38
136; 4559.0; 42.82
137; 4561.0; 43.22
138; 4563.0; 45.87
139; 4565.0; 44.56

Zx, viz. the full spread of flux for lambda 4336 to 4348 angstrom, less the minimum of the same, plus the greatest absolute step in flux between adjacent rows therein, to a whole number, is 19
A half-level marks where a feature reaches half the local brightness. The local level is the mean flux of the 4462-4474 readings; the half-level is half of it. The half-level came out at 21.2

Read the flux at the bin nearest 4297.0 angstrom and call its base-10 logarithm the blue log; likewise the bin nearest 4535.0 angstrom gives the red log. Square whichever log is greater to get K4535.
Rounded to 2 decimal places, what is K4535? 2.57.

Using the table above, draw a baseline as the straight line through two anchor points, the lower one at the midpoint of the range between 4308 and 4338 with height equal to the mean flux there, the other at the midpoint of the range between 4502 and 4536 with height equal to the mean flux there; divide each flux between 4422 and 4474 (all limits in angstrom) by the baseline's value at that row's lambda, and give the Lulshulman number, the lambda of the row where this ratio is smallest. 4469.0 angstrom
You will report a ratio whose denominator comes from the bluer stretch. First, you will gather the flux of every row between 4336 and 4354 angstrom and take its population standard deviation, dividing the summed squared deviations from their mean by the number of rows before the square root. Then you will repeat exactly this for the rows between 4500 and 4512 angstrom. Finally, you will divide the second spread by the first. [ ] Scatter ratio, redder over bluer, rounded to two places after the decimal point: 0.35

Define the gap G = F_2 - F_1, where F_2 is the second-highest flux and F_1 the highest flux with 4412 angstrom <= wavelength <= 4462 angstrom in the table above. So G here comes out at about -1.8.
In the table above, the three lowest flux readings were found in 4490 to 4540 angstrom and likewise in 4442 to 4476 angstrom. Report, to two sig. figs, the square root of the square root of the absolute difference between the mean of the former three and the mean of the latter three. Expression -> 1.1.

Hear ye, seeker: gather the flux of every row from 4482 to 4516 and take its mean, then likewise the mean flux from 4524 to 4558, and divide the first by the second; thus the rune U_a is 1.05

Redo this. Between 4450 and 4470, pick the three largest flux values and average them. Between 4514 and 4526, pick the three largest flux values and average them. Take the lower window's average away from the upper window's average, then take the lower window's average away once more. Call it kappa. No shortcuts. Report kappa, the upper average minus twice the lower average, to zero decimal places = -41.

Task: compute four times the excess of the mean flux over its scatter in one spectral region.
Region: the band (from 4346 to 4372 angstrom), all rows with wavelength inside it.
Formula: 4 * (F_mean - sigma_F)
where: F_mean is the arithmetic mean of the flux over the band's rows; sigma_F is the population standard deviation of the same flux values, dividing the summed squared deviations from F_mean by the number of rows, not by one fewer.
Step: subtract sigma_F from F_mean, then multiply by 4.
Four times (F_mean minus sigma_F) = 156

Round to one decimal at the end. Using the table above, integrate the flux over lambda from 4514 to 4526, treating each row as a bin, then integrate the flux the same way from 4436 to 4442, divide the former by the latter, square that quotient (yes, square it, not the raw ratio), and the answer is 3.9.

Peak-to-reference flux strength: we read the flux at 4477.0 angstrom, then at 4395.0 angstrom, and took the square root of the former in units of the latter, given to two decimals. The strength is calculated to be 1.02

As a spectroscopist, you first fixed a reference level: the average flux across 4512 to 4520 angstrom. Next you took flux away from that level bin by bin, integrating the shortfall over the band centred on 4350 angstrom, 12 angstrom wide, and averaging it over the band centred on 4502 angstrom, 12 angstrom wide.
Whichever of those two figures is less 0.3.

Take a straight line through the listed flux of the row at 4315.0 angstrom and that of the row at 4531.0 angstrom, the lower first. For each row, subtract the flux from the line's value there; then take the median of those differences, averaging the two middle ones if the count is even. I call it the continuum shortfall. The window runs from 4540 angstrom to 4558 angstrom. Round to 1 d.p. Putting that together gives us 1.1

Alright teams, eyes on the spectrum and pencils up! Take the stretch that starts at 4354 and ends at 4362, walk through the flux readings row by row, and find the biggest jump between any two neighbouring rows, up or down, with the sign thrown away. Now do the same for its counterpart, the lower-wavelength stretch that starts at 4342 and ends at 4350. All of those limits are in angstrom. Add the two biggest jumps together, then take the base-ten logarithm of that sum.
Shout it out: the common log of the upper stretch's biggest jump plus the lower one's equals 0.82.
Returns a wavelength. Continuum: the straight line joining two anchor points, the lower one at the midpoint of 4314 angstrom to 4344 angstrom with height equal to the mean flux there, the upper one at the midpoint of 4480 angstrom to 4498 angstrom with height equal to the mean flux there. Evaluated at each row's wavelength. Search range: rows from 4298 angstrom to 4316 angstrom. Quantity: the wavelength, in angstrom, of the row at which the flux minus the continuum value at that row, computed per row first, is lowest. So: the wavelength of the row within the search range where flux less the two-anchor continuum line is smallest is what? 4307.0 angstrom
